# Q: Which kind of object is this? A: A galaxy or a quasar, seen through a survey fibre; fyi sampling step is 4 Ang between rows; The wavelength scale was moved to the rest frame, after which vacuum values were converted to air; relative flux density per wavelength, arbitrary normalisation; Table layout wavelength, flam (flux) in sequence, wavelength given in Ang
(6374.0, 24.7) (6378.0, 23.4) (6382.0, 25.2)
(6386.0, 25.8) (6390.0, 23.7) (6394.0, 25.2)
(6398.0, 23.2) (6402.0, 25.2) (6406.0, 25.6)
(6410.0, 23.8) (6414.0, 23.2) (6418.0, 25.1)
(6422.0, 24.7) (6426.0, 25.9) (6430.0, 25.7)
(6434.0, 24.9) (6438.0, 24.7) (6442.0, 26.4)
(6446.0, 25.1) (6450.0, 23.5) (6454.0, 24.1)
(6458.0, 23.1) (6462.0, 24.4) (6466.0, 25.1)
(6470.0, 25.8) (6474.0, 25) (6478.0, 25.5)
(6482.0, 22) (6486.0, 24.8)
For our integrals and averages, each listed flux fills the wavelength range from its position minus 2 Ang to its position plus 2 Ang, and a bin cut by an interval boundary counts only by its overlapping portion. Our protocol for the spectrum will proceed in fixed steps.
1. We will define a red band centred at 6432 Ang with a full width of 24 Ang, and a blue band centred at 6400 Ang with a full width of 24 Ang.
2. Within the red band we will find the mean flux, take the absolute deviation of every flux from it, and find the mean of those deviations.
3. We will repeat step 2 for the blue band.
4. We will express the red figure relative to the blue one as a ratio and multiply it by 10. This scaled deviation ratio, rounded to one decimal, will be 7.0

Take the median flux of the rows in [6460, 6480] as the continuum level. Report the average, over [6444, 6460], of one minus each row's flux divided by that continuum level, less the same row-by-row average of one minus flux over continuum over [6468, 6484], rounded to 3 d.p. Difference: 0.025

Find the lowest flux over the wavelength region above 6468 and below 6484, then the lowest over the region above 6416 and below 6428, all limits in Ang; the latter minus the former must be 2.7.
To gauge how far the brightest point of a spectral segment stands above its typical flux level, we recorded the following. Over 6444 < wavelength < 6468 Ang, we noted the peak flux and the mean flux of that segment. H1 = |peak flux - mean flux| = 0.88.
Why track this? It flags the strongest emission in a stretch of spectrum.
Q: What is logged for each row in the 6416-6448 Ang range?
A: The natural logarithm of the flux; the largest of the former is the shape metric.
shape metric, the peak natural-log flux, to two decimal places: 3.27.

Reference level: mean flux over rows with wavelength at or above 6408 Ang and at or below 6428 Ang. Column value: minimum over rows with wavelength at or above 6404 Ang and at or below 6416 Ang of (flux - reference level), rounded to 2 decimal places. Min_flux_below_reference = -1.34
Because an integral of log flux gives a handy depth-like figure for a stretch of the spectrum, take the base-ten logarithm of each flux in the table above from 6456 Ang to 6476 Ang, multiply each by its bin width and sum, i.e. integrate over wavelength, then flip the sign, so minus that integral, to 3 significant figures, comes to -27.8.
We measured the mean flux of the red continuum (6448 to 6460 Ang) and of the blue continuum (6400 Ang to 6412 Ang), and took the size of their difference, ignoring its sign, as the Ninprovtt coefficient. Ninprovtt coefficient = 1.3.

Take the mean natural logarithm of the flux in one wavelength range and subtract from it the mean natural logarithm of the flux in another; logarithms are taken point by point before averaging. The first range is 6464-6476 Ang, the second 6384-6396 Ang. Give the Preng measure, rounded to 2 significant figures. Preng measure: 0.016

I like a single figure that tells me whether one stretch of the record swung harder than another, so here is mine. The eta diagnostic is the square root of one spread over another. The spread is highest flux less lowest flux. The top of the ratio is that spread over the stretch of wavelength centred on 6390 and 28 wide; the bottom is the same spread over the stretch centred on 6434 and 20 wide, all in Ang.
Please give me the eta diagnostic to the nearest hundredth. 1.24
